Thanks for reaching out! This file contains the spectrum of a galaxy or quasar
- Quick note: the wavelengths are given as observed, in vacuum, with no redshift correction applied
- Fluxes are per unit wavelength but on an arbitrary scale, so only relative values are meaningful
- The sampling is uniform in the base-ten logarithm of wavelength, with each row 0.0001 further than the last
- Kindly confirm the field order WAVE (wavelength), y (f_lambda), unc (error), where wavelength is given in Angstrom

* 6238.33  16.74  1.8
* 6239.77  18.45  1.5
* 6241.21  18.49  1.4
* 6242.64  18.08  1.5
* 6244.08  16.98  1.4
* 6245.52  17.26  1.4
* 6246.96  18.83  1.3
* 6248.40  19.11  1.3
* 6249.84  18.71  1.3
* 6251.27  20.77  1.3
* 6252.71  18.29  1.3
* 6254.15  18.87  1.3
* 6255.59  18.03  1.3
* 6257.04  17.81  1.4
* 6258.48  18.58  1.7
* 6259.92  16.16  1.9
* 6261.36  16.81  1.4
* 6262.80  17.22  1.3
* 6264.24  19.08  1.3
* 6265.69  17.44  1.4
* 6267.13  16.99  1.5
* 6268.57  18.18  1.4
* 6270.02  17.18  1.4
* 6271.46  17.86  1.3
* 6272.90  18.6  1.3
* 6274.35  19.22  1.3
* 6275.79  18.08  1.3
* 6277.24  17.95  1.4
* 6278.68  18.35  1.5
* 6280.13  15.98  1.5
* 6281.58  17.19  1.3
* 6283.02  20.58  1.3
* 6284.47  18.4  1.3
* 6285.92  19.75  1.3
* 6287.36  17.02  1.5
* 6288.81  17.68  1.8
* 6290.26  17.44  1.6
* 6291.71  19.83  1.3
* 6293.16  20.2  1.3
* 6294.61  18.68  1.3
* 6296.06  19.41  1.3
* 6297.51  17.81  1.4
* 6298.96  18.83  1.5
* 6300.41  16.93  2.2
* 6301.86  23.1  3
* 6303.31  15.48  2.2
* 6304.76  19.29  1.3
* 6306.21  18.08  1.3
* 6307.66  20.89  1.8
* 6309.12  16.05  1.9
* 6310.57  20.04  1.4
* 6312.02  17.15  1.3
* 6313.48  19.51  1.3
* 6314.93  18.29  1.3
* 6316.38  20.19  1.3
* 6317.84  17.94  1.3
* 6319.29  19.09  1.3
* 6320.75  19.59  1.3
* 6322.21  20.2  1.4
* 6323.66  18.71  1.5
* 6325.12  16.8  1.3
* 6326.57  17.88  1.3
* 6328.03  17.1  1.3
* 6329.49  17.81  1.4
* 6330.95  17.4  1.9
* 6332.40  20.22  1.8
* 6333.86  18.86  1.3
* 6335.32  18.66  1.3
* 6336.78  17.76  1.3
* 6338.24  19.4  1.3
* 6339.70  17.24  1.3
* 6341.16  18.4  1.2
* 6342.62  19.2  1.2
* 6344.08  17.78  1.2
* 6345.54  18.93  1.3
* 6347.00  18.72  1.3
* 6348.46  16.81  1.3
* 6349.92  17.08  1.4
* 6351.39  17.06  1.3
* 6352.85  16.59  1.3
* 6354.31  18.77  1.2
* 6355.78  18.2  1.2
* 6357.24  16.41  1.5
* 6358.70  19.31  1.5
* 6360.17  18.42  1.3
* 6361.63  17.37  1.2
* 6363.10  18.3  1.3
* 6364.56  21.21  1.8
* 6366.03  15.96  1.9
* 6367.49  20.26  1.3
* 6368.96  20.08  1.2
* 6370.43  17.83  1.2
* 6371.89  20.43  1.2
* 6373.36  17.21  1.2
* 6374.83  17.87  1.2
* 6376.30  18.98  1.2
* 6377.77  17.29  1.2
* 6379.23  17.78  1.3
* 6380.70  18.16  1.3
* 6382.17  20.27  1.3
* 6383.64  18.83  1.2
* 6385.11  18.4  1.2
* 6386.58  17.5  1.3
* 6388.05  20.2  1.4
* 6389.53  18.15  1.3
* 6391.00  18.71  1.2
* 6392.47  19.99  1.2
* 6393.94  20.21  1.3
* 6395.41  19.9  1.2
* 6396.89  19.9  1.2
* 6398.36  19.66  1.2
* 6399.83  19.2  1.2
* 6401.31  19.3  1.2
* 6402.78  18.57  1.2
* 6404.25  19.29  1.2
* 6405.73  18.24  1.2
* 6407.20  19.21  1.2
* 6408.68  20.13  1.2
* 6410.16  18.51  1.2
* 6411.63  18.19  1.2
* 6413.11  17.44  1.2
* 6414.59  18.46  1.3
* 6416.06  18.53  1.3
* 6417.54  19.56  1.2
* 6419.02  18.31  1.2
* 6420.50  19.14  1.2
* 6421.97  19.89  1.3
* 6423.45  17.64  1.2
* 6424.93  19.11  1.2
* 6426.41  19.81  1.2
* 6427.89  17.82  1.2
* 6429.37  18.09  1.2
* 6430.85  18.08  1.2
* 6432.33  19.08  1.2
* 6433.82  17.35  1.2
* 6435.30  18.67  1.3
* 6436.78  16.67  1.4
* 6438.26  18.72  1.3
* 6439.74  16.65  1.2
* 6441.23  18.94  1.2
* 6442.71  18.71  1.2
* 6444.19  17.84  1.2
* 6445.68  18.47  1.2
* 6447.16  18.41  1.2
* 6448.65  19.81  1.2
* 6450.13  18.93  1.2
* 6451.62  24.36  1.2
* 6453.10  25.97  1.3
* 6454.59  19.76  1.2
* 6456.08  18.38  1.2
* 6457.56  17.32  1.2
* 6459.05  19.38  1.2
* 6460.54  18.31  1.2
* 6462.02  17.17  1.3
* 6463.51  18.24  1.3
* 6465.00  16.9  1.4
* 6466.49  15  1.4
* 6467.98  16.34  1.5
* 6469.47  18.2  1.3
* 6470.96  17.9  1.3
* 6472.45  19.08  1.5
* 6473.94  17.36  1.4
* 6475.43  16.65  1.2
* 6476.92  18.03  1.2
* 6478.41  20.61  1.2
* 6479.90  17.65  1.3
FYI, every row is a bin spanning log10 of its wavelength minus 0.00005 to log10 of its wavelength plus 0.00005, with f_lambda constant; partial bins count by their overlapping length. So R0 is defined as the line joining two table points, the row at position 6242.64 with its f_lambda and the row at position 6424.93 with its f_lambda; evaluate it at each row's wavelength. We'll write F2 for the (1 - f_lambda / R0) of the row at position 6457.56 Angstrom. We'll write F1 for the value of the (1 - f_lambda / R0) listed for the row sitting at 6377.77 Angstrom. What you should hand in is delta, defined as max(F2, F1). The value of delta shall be 0.102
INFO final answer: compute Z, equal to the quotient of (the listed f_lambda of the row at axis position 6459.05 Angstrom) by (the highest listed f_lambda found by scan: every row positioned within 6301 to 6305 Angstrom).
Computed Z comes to 0.84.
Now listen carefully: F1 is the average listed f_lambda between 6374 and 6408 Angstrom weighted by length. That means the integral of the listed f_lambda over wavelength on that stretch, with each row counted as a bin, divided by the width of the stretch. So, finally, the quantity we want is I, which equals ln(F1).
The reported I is 2.94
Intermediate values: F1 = 18.9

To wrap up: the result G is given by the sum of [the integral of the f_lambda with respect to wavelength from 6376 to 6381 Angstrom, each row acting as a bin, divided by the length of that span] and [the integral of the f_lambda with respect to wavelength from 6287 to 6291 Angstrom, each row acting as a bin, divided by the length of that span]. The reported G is 35.4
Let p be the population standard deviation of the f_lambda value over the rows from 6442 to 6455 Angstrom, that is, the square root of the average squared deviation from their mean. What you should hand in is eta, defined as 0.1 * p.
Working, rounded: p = 2.7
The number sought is 0.27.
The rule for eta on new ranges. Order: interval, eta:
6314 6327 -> 0.11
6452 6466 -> 0.26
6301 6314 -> 0.23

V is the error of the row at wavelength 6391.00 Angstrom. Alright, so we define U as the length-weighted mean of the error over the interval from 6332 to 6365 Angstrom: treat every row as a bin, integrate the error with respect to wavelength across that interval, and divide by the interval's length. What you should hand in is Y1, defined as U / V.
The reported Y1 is 1.11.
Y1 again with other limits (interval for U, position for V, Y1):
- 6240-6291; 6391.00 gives 1.17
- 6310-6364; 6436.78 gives 0.96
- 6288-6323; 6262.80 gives 1.19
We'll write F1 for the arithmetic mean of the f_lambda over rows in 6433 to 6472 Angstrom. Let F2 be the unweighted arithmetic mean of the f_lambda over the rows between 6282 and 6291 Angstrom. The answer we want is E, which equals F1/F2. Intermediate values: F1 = 18.55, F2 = 18.5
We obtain 1.00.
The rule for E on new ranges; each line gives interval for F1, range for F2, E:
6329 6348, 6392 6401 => 0.93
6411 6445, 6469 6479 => 1.01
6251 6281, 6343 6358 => 1.02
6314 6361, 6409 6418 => 0.99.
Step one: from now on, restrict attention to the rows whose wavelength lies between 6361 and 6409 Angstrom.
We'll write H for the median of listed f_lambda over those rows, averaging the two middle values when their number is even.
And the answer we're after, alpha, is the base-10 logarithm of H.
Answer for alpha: 1.278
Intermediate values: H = 19.0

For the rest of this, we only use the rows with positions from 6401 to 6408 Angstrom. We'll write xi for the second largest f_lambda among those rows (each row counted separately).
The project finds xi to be 19.29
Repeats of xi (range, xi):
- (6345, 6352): 18.72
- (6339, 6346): 18.93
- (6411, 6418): 18.53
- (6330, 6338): 18.86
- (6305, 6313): 20.04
